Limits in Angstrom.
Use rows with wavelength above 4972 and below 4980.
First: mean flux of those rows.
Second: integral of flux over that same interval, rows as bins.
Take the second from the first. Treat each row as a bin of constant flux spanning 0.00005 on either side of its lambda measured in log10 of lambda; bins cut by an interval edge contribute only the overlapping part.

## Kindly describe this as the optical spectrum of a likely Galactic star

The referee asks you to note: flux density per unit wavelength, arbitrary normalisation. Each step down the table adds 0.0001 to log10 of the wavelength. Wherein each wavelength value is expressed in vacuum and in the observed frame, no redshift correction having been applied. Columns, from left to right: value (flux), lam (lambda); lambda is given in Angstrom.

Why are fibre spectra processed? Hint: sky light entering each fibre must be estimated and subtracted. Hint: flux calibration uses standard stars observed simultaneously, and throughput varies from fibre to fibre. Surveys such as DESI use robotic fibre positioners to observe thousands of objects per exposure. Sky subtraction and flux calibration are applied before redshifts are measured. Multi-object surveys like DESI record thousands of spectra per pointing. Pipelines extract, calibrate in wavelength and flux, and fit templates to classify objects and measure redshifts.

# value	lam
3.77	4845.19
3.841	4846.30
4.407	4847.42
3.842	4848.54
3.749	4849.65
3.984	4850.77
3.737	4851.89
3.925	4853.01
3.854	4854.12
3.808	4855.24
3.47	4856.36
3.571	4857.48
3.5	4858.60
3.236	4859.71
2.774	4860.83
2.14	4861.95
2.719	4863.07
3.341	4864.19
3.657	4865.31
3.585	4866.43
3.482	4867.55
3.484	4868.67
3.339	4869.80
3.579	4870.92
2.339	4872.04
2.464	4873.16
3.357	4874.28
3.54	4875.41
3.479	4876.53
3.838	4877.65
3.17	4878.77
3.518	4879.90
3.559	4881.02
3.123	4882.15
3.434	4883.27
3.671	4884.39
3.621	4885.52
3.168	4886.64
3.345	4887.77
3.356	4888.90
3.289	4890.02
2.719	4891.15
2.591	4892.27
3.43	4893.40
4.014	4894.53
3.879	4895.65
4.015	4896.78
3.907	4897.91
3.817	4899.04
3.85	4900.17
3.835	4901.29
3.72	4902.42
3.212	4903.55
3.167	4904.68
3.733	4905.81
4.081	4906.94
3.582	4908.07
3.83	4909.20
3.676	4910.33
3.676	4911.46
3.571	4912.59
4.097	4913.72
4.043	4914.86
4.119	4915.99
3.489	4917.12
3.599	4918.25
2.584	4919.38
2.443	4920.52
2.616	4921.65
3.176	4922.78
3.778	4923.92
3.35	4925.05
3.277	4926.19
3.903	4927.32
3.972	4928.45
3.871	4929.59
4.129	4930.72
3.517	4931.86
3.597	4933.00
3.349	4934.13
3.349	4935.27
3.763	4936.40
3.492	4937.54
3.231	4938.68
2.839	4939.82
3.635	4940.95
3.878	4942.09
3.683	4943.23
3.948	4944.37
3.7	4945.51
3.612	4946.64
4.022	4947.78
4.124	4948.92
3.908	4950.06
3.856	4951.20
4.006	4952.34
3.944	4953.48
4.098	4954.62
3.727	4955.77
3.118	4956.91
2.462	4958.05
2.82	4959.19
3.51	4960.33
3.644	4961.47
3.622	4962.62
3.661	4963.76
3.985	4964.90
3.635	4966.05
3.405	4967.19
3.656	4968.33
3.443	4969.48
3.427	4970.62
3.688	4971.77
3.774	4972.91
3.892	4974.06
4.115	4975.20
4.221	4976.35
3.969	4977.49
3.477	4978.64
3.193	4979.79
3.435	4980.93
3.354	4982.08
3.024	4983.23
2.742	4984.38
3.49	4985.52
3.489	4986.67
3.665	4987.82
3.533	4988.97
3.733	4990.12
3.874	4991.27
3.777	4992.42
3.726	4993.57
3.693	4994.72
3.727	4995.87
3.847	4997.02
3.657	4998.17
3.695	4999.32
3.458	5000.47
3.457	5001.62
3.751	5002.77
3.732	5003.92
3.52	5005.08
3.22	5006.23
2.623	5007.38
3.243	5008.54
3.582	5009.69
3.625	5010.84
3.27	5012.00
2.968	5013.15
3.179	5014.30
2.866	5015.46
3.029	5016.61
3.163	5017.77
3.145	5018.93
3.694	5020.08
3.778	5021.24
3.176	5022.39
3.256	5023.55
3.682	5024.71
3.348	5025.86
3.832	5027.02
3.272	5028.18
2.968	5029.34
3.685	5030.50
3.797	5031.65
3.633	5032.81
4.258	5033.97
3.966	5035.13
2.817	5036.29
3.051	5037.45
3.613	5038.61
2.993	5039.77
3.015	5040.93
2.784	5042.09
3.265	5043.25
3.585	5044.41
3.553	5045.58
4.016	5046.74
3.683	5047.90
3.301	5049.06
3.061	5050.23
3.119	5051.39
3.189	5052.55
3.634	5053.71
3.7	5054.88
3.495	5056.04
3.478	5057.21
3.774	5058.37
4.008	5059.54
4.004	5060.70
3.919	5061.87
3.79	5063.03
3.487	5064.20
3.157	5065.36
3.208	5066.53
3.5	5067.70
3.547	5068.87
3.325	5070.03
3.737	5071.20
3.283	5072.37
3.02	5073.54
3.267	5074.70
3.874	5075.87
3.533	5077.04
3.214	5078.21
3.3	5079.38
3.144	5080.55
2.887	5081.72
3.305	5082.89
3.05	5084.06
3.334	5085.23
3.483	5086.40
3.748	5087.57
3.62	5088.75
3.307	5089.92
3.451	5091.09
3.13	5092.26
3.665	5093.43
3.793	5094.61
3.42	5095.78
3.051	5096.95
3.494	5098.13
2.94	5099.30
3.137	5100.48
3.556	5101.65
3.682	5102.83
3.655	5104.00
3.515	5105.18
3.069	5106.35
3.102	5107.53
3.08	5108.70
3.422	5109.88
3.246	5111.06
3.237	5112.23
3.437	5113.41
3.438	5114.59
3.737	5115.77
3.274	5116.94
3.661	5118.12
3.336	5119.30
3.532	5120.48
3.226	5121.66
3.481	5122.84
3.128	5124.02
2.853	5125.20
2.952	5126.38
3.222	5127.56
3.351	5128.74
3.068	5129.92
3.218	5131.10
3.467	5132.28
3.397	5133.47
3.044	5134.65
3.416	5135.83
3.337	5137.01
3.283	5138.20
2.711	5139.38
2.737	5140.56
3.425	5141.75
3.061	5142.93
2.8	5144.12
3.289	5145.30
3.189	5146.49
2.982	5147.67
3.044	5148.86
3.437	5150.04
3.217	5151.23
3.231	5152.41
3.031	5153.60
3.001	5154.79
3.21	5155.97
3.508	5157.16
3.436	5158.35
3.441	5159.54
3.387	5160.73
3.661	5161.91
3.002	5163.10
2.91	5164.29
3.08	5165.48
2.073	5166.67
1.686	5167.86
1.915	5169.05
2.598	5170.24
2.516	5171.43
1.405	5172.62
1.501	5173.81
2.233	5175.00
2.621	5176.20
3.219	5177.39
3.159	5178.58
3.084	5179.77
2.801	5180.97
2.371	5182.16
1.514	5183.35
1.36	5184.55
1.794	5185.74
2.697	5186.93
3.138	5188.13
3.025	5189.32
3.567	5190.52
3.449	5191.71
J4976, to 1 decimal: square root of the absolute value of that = 5.2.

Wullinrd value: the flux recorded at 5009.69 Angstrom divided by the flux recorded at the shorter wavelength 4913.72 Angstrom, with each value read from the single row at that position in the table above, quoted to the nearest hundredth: 0.87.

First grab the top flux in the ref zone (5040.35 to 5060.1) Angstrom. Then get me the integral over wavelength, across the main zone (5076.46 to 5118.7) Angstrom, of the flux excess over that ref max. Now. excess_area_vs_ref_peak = -28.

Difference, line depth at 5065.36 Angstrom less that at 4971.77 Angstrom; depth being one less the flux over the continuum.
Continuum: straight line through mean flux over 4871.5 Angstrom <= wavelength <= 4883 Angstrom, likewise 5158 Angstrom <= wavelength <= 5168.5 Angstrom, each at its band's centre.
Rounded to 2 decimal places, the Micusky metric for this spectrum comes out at 0.14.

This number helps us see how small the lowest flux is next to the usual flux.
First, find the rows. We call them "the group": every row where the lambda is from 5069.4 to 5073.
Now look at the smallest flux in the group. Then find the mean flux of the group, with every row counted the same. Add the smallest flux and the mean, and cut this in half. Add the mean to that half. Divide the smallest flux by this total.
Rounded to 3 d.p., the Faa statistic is 0.482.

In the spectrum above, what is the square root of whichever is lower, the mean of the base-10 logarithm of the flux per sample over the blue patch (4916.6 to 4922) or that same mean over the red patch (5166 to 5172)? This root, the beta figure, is 0.57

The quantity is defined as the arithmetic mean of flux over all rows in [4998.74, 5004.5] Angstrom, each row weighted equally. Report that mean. 3.6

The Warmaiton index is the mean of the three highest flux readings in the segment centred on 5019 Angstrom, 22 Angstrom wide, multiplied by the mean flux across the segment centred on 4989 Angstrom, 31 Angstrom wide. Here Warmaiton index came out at 13.6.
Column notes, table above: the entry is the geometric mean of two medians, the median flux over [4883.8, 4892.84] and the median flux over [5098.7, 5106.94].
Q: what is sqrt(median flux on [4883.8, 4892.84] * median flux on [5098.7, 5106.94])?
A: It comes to 3.41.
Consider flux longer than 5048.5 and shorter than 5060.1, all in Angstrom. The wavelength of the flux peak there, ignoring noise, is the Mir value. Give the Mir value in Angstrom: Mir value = 5059.54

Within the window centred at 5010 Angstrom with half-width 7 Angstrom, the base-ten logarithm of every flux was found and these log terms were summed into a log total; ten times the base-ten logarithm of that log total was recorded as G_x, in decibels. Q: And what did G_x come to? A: 7.9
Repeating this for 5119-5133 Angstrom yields 7.9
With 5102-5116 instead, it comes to 8.0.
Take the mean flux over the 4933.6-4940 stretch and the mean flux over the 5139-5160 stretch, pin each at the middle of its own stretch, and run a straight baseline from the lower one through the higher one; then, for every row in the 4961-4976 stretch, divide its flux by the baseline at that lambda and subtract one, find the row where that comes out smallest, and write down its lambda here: 4967.19 Angstrom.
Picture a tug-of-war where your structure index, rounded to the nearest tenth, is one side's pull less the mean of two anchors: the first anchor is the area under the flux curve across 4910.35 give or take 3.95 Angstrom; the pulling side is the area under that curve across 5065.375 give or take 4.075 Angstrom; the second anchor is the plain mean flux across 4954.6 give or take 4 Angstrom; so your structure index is 11.9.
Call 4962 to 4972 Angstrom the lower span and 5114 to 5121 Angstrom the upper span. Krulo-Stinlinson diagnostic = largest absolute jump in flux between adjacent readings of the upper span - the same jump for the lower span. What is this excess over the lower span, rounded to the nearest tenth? 0.1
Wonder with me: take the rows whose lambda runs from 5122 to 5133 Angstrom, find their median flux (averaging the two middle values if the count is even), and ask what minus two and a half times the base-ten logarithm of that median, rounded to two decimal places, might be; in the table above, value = -1.27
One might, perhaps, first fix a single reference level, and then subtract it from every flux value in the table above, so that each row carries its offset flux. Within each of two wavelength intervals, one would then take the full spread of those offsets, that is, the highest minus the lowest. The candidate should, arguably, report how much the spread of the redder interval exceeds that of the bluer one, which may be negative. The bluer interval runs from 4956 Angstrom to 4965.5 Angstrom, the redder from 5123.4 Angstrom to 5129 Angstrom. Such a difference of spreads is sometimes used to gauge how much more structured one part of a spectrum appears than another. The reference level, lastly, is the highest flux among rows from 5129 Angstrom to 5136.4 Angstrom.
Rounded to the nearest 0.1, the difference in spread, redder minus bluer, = -1.0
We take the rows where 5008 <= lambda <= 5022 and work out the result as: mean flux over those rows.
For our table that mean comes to 3.30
